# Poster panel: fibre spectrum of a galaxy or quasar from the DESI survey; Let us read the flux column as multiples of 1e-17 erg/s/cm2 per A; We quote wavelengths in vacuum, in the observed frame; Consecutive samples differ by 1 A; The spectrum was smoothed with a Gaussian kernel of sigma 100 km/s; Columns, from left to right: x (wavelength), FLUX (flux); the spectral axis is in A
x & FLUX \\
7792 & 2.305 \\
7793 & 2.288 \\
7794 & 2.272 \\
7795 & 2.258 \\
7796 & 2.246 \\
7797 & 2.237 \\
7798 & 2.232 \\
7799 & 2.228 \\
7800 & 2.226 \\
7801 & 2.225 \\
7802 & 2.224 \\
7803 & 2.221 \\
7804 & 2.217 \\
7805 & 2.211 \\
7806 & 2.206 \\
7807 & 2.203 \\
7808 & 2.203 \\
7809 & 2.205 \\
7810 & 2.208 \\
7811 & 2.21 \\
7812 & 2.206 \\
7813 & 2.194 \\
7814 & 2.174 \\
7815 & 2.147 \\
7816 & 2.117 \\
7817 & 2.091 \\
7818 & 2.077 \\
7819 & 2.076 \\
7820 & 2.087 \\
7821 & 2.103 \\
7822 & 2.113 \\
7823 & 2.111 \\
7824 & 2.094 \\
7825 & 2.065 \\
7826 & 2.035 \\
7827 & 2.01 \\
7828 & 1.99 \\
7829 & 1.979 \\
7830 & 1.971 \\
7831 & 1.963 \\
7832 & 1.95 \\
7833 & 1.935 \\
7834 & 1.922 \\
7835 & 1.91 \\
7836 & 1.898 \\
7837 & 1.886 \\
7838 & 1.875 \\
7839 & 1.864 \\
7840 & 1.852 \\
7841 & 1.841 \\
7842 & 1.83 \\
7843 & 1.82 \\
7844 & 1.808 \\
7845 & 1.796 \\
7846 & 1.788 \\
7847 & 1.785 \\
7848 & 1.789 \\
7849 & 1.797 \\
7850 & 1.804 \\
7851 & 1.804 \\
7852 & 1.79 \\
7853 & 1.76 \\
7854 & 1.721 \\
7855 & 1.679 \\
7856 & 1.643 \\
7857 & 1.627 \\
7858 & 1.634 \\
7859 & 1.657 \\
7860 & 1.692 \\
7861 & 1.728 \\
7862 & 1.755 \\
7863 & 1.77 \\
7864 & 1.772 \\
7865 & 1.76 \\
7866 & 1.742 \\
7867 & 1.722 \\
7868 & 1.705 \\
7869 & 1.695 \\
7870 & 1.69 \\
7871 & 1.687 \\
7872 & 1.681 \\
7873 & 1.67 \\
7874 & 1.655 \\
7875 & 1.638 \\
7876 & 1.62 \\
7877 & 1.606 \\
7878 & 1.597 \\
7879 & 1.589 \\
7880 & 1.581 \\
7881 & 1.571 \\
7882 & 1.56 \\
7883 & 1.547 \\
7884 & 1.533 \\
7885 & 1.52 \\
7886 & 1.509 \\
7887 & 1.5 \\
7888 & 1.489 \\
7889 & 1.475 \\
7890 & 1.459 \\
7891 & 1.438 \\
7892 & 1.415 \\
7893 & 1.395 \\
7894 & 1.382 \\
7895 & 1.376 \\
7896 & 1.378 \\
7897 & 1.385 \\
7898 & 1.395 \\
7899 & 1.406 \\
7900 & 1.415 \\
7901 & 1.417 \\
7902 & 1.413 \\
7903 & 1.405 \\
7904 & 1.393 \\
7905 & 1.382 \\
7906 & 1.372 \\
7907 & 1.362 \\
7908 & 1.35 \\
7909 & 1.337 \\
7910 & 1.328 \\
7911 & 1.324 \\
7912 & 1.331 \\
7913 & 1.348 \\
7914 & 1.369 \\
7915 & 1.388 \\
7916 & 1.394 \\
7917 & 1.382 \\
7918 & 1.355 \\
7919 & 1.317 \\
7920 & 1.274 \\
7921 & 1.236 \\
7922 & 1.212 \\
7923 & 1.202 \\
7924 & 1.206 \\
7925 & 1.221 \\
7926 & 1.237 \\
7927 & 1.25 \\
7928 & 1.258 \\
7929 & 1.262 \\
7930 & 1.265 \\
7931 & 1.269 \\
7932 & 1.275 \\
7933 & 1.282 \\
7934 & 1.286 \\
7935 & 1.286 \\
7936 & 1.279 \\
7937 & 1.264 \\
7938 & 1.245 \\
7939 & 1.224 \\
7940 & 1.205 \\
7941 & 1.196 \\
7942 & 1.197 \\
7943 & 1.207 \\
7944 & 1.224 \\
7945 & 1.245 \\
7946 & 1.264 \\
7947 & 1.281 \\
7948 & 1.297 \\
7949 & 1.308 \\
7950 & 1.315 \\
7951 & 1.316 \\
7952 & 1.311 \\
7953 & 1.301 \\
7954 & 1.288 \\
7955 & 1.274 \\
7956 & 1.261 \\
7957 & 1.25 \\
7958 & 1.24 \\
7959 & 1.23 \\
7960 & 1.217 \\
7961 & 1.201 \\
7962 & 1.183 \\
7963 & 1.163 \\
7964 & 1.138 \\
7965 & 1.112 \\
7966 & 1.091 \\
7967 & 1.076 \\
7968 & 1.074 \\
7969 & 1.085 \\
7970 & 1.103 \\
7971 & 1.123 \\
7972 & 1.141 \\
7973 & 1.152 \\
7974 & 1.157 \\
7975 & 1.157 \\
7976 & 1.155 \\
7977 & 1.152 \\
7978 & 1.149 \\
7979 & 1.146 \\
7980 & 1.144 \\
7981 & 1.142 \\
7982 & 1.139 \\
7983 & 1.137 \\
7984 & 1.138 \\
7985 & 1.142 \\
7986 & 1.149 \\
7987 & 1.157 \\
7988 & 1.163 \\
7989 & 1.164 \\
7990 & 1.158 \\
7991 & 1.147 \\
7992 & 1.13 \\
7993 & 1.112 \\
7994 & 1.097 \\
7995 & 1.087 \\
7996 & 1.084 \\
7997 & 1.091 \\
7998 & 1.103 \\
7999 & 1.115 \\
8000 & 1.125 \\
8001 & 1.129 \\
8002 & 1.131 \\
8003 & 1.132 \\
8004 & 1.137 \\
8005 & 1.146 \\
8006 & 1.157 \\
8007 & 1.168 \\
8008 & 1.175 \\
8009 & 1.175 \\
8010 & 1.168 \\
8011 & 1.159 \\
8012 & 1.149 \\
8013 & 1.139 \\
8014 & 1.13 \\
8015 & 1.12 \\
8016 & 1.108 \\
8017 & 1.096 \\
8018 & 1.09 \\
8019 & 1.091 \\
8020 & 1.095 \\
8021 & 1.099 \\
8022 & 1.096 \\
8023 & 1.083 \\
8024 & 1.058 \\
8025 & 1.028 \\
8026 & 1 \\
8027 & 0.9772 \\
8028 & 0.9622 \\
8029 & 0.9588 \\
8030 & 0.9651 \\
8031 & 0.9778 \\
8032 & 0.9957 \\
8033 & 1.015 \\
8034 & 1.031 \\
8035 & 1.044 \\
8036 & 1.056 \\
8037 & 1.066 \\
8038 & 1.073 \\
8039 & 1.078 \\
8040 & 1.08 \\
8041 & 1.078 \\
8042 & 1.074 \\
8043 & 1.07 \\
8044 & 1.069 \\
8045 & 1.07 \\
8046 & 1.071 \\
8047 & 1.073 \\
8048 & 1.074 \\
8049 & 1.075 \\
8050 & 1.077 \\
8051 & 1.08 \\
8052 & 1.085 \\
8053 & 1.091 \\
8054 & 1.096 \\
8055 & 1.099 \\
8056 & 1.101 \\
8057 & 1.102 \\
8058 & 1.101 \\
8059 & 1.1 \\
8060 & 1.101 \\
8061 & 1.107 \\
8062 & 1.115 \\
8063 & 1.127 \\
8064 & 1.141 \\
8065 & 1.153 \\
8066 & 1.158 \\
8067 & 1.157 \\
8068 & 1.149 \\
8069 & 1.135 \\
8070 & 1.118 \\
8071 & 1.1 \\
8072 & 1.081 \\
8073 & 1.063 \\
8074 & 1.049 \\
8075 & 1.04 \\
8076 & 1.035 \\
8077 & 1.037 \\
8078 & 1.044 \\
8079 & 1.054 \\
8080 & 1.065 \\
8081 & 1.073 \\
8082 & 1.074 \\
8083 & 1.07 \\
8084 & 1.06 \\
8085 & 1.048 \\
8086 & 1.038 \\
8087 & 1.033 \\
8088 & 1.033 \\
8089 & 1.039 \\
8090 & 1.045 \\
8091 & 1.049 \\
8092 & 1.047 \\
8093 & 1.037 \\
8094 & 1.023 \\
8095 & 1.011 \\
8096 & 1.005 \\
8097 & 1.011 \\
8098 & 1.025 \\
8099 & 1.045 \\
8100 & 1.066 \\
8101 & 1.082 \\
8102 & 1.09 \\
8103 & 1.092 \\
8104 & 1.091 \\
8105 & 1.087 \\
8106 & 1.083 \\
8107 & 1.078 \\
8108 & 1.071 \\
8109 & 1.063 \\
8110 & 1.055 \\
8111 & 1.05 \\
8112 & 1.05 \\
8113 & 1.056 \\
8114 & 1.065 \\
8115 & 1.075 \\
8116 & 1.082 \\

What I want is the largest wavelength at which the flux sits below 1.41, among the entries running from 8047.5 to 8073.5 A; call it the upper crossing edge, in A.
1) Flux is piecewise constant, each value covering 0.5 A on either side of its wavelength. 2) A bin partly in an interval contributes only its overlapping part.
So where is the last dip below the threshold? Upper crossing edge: 8073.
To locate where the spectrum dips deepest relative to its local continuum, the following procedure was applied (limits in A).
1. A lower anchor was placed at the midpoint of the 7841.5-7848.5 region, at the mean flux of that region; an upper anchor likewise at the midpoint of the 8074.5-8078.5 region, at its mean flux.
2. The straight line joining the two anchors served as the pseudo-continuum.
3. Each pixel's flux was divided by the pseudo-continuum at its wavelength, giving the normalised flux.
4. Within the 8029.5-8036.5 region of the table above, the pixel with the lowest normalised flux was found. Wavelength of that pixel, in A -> 8030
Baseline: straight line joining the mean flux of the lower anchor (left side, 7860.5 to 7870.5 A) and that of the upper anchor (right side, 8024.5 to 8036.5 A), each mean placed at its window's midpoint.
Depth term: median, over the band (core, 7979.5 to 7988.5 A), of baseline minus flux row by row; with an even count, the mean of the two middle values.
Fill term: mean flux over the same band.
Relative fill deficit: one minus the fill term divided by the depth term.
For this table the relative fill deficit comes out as -15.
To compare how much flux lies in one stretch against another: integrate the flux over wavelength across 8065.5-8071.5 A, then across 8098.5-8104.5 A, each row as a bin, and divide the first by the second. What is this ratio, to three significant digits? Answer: 1.05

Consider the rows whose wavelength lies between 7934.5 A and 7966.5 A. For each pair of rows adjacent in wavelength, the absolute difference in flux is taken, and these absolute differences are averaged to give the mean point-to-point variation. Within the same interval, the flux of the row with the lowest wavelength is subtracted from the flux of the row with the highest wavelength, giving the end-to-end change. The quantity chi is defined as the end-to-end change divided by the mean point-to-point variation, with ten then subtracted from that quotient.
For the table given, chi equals -24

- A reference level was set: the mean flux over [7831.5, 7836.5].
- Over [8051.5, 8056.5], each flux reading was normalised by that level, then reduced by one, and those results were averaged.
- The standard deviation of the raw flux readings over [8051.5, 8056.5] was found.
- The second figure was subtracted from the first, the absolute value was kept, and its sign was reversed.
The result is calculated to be -0.437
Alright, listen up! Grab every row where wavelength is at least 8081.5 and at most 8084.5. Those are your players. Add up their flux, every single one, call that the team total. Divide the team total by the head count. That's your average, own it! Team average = 1.1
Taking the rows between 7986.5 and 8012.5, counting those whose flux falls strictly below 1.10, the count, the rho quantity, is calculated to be 4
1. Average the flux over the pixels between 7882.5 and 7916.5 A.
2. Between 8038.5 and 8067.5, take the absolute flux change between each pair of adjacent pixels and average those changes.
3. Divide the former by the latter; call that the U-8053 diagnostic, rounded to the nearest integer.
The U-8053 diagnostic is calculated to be 369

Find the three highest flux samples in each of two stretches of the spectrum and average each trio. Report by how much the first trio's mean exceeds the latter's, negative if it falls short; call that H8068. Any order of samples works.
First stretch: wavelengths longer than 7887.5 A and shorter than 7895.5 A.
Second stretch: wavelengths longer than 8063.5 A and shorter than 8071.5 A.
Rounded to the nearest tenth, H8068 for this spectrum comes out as 0.3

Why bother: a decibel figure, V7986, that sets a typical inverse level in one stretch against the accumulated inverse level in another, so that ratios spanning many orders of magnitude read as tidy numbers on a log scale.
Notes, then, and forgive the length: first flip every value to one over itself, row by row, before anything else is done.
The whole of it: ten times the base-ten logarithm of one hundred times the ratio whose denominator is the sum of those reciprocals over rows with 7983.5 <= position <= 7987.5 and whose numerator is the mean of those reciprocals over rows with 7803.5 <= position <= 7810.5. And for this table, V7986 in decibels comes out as 11.1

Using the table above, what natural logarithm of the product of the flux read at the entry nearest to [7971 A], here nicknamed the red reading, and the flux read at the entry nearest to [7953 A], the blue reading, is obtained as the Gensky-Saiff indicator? 0.38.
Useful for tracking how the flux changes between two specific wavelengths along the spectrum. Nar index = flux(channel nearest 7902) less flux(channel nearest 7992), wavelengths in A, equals 0.28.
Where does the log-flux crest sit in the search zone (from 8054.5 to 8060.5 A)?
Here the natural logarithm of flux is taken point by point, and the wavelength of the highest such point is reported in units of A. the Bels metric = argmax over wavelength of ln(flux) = 8057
